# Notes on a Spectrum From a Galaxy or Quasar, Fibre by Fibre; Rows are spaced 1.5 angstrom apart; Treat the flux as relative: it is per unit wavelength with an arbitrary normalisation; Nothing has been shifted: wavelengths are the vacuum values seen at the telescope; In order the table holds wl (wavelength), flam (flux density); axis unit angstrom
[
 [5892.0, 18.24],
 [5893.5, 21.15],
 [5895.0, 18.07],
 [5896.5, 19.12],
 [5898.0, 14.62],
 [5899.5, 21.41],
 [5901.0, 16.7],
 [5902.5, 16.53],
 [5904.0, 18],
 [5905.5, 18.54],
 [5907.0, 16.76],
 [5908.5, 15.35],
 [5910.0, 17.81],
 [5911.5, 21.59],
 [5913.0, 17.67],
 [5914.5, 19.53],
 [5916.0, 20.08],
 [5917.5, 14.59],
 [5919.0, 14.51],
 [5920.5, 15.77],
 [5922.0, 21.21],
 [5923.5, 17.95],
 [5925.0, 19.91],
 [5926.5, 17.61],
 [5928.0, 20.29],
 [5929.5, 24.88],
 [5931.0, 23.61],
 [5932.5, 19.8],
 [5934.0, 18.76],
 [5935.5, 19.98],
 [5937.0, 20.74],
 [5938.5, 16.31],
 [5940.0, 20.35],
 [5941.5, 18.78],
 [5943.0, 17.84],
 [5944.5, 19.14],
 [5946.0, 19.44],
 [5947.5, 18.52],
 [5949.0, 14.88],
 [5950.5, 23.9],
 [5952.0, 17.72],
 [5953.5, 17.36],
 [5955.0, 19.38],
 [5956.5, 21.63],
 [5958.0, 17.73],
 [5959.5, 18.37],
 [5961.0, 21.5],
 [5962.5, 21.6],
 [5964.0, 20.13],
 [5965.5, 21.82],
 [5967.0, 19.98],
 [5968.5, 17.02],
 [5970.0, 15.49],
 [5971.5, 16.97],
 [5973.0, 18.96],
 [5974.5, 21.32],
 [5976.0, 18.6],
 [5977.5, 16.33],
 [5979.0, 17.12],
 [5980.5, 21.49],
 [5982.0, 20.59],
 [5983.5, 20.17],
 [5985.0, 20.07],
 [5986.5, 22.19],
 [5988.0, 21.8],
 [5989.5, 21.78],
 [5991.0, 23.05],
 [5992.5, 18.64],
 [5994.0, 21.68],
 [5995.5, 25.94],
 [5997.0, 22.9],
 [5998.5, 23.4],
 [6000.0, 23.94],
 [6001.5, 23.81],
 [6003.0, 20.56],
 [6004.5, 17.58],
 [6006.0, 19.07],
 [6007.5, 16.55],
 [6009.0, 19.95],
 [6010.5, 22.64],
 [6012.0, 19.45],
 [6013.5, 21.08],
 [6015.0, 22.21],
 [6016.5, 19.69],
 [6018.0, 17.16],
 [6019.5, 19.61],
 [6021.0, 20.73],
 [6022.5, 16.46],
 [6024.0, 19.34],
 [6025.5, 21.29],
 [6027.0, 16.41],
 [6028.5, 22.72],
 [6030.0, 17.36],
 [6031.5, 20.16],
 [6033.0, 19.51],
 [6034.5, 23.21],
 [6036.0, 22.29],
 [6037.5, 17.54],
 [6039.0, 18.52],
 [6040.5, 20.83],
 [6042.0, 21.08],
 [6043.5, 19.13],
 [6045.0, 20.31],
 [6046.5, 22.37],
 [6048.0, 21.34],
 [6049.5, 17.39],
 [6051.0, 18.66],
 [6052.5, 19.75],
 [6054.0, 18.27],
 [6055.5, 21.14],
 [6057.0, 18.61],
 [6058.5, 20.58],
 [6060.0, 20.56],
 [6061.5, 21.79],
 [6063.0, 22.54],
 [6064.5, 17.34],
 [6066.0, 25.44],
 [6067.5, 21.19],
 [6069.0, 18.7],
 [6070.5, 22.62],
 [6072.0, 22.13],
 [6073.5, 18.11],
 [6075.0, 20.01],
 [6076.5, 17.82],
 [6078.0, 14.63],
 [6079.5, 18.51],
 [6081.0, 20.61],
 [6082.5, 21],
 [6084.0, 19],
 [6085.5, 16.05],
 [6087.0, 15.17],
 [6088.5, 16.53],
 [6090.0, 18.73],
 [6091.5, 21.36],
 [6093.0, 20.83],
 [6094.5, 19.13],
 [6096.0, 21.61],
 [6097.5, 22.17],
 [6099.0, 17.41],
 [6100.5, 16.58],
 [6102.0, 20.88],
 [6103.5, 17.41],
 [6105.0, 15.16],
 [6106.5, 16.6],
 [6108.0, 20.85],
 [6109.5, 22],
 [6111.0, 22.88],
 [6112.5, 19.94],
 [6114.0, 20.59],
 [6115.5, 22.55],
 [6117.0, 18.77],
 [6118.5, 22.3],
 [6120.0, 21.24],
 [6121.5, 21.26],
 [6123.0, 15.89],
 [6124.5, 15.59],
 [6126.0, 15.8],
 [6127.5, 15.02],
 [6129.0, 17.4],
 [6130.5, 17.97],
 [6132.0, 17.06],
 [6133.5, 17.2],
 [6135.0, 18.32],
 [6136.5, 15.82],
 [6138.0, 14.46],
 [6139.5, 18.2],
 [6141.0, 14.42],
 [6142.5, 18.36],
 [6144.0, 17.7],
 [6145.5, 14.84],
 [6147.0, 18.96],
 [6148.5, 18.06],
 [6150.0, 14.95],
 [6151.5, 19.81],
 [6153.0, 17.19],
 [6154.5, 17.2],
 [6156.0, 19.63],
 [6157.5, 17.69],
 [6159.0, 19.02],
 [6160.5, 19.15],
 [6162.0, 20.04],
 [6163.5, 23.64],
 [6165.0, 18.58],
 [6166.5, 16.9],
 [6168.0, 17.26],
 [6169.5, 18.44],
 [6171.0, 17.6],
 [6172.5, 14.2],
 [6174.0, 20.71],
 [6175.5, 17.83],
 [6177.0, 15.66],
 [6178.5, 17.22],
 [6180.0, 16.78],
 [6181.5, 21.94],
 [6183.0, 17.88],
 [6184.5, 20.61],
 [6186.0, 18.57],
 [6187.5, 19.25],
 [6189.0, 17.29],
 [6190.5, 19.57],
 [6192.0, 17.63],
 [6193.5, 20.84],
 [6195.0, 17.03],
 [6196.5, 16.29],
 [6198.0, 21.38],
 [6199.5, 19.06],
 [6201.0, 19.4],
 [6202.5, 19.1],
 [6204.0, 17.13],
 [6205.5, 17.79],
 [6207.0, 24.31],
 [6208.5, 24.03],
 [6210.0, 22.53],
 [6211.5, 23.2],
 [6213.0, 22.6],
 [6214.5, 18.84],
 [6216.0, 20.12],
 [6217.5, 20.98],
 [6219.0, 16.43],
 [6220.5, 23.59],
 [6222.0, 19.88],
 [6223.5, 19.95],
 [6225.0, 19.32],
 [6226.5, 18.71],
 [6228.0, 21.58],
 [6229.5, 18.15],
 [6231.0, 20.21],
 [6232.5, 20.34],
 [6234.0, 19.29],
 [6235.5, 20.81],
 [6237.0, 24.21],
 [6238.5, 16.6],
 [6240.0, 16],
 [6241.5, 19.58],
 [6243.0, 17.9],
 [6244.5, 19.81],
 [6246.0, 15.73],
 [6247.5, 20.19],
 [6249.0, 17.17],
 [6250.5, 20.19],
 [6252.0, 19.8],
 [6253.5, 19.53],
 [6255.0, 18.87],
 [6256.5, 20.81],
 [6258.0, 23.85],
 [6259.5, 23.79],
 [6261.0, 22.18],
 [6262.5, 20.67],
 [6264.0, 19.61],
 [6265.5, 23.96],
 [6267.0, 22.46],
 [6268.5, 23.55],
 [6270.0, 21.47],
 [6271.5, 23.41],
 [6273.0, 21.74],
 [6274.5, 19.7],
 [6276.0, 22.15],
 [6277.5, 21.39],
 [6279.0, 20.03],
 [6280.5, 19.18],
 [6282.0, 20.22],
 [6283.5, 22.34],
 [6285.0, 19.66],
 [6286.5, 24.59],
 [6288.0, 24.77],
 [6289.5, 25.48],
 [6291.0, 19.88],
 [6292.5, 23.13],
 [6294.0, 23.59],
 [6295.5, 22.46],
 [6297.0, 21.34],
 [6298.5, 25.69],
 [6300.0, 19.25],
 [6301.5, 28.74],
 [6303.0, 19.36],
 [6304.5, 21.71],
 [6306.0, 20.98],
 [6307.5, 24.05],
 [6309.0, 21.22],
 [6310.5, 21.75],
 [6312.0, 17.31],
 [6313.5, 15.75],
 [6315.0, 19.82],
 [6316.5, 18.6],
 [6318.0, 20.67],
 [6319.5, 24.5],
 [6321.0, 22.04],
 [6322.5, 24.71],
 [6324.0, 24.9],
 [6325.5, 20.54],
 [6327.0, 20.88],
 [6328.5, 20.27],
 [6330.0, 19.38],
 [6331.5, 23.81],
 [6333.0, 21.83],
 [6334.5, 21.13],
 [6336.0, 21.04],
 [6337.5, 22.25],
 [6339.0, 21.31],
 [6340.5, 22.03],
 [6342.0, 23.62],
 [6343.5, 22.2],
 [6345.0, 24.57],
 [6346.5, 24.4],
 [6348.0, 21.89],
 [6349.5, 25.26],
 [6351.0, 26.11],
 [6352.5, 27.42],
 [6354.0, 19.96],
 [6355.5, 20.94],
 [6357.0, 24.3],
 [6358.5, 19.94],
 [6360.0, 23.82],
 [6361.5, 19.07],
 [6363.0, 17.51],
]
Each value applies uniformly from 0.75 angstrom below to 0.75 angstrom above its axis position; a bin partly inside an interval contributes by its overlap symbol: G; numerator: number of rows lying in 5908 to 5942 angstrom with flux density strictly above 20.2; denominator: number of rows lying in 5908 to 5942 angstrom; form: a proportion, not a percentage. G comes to 0.30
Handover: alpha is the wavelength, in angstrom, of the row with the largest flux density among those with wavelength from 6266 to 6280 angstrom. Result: 6268.5 angstrom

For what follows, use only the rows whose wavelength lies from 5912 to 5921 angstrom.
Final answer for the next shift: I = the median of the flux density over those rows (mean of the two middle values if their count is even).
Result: 16.7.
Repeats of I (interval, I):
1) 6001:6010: 19.5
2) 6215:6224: 20.0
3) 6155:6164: 19.4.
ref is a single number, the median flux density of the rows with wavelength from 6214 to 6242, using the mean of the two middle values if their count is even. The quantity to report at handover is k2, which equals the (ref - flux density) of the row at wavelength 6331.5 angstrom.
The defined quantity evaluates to -3.9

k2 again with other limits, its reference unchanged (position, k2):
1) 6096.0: -1.7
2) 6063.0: -2.7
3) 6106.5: 3.3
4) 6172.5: 5.7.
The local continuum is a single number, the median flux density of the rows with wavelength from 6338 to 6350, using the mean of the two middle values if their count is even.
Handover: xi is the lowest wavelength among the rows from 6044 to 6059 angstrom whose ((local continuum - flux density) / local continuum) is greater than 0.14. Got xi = 6049.5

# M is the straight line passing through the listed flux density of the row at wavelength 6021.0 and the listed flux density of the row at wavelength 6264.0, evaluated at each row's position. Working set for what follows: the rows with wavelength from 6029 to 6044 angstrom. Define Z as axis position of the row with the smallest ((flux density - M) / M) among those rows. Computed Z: 6030.0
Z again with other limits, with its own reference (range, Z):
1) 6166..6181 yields 6172.5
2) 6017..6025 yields 6022.5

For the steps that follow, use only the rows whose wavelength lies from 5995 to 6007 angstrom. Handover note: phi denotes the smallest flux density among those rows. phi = 17.58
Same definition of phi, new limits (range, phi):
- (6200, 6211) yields 17.13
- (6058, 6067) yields 17.34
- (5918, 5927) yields 14.51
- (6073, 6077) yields 17.82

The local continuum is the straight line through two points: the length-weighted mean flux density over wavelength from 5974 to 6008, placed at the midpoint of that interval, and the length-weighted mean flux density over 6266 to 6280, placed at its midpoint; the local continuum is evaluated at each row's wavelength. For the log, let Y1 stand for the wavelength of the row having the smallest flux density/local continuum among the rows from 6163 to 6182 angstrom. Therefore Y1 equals 6172.5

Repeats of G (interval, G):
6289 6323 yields 0.70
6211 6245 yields 0.39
